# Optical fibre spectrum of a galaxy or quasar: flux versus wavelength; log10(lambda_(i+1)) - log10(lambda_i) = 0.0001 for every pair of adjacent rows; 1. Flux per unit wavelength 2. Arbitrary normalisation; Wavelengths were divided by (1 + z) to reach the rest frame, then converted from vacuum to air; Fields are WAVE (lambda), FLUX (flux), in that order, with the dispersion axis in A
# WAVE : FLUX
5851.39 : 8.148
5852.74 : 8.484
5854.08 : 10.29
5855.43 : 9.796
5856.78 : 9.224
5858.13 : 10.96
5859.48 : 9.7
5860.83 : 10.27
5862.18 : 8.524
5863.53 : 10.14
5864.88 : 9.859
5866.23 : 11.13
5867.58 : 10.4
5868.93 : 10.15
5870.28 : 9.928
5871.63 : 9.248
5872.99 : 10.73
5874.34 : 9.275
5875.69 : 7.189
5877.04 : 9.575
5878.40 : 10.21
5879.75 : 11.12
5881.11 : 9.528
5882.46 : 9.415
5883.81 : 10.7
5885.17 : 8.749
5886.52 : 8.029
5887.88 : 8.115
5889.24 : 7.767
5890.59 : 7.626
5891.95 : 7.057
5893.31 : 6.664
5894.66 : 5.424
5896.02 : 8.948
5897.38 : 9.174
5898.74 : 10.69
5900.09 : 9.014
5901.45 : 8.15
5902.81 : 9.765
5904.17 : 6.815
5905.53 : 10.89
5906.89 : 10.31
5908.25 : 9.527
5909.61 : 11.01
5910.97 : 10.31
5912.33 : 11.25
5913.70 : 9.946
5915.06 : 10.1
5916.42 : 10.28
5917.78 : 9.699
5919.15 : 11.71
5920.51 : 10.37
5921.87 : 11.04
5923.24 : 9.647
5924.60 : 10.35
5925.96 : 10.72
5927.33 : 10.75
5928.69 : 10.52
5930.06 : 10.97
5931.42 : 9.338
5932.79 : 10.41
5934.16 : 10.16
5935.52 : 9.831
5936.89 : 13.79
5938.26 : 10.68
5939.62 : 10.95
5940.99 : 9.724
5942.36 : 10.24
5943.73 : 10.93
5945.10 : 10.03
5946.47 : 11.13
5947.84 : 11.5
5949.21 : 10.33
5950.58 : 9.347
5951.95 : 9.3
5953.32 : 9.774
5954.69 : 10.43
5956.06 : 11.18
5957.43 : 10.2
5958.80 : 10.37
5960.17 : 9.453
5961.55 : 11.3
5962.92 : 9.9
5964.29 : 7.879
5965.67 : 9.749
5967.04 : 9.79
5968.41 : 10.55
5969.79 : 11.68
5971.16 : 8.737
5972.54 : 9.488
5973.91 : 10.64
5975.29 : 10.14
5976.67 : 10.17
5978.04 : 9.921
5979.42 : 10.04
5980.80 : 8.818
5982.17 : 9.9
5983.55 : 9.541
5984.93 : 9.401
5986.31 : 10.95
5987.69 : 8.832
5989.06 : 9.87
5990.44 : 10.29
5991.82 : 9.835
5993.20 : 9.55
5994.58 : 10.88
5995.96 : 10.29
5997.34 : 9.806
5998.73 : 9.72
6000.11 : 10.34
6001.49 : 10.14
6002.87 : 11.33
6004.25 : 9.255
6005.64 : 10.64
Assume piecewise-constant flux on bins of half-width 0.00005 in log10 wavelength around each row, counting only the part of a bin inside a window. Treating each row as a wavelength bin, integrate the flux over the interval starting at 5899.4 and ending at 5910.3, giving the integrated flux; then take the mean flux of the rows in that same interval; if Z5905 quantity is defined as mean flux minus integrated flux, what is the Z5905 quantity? -93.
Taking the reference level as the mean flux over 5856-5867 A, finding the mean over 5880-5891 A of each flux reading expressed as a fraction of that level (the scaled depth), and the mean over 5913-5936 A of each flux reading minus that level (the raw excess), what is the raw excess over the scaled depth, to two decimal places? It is 0.42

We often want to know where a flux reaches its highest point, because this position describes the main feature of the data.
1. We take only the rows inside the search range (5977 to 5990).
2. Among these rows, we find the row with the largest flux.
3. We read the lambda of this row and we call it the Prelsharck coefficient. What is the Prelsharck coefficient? 5986.31 A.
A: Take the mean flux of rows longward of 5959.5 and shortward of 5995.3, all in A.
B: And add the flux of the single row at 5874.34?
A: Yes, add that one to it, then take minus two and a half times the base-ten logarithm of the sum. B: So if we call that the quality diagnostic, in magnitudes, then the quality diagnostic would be -3.21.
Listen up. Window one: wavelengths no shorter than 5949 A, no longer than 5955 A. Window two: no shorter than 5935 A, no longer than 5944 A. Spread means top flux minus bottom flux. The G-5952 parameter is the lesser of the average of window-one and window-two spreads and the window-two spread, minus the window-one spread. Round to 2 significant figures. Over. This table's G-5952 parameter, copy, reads 1.5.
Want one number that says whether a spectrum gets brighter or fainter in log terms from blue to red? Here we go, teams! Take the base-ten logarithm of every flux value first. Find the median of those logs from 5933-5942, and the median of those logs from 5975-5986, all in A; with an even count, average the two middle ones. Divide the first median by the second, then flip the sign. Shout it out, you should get -1.02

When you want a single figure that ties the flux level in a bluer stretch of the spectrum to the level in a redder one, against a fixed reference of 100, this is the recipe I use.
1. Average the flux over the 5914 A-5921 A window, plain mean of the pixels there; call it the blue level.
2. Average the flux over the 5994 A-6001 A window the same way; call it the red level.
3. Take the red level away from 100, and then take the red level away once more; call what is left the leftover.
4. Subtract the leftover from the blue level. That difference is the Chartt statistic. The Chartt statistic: -69.2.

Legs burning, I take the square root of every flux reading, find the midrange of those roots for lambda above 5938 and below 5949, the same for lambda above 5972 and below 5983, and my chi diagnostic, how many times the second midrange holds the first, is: 0.96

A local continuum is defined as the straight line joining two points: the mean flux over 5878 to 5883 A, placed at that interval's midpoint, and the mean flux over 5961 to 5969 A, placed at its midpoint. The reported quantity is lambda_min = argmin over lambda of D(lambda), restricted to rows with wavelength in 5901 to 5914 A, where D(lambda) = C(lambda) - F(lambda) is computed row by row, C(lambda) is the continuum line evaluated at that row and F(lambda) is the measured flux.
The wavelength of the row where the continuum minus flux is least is 5912.33 A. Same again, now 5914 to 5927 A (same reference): 5919.15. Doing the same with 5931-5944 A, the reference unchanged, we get 5936.89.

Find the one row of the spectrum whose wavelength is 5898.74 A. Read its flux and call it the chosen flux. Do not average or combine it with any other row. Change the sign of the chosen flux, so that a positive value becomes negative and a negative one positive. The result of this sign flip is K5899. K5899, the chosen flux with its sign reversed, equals -10.7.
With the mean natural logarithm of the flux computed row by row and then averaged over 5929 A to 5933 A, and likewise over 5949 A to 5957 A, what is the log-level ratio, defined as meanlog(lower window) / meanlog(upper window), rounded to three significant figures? 1.01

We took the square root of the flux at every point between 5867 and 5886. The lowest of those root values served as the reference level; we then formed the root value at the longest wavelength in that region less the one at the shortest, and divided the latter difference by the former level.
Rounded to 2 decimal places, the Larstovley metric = -0.10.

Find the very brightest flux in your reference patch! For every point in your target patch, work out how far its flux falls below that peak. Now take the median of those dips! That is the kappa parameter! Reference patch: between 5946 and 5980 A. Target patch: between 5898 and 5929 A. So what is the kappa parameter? 1.4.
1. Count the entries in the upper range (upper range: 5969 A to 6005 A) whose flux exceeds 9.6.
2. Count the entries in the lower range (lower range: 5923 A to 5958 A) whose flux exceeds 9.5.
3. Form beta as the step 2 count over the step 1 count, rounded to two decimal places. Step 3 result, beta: 1.28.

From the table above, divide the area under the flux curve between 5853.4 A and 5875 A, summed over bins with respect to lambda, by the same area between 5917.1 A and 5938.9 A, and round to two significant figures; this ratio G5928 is 0.93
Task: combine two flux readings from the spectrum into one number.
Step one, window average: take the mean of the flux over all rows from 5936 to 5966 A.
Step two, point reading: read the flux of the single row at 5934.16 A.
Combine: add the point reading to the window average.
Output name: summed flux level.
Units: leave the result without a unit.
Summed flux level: 20.5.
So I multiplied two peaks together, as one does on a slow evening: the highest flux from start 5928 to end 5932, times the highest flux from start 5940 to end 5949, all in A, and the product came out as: 126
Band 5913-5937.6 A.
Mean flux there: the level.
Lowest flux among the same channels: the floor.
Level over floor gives 1.13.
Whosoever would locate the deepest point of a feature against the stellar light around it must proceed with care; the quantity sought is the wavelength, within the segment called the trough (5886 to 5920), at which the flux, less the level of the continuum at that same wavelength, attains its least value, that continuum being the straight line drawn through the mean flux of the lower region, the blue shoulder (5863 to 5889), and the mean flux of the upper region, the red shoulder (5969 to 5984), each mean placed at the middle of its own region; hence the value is 5894.66 A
